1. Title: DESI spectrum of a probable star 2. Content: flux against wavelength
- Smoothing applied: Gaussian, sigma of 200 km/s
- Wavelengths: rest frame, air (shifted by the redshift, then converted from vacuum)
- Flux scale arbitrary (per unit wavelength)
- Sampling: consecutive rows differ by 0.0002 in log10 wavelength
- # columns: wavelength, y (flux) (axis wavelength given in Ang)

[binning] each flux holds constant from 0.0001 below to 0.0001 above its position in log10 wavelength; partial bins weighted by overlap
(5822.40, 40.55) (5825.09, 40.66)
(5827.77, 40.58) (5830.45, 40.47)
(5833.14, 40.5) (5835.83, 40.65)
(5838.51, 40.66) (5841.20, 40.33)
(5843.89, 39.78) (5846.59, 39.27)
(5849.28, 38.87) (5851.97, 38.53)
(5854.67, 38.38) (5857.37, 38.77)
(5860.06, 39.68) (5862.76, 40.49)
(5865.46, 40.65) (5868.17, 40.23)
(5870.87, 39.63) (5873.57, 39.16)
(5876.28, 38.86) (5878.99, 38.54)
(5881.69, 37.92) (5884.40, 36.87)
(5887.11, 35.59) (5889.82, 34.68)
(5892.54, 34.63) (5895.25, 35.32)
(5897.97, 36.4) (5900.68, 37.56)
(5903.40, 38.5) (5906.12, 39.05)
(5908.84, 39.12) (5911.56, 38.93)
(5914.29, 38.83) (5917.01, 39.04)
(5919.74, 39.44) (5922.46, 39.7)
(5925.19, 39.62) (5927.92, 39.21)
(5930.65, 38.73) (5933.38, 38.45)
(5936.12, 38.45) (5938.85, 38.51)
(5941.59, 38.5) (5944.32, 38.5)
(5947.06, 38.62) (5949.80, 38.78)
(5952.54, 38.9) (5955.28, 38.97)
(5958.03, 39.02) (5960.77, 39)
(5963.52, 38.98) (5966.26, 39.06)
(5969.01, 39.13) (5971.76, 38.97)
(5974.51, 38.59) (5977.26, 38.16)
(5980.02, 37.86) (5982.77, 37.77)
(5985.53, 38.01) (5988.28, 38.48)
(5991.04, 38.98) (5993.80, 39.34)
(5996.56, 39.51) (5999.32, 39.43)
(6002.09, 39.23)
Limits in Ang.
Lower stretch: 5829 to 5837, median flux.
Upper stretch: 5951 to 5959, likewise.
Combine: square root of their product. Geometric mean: 39.7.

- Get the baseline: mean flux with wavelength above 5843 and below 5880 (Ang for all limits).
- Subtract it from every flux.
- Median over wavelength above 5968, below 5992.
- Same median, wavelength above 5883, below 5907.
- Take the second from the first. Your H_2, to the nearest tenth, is 2.1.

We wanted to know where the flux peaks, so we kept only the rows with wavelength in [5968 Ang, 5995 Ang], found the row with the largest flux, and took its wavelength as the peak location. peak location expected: 5993.80 Ang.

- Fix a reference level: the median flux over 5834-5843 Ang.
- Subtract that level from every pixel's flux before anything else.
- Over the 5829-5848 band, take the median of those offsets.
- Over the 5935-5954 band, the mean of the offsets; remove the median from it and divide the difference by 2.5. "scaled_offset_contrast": -0.7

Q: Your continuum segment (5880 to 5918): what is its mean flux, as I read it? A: 37.3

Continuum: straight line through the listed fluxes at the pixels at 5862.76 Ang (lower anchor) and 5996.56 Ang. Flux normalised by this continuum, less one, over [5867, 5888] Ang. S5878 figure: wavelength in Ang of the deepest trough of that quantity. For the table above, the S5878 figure 5887.11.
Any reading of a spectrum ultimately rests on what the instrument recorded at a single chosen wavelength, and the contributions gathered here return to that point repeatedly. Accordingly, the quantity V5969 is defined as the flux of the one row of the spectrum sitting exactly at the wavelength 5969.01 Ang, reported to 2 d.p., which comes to 39.13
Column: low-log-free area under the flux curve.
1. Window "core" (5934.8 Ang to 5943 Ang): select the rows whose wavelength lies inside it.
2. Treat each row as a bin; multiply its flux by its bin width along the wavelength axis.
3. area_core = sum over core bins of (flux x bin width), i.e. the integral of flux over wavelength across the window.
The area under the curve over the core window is 316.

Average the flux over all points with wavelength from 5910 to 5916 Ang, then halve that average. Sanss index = 19.4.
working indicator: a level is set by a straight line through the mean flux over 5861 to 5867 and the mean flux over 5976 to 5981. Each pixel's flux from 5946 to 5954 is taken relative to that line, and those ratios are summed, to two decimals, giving 3.01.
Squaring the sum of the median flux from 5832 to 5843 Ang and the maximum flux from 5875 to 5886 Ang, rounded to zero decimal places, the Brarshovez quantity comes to 6310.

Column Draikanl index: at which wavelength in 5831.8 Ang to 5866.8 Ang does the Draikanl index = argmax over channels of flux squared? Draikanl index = 5838.51 Ang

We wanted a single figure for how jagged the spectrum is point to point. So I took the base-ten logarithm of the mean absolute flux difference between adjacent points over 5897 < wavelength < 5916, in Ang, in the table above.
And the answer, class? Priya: -0.30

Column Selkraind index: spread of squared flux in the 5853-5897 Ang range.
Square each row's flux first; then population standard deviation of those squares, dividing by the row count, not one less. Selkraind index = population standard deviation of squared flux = 149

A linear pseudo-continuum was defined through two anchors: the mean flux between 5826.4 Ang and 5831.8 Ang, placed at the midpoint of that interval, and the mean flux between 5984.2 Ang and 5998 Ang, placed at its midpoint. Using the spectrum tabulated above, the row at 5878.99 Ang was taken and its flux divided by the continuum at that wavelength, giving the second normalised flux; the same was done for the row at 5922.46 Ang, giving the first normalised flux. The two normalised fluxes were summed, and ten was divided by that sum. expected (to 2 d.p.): 5.09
